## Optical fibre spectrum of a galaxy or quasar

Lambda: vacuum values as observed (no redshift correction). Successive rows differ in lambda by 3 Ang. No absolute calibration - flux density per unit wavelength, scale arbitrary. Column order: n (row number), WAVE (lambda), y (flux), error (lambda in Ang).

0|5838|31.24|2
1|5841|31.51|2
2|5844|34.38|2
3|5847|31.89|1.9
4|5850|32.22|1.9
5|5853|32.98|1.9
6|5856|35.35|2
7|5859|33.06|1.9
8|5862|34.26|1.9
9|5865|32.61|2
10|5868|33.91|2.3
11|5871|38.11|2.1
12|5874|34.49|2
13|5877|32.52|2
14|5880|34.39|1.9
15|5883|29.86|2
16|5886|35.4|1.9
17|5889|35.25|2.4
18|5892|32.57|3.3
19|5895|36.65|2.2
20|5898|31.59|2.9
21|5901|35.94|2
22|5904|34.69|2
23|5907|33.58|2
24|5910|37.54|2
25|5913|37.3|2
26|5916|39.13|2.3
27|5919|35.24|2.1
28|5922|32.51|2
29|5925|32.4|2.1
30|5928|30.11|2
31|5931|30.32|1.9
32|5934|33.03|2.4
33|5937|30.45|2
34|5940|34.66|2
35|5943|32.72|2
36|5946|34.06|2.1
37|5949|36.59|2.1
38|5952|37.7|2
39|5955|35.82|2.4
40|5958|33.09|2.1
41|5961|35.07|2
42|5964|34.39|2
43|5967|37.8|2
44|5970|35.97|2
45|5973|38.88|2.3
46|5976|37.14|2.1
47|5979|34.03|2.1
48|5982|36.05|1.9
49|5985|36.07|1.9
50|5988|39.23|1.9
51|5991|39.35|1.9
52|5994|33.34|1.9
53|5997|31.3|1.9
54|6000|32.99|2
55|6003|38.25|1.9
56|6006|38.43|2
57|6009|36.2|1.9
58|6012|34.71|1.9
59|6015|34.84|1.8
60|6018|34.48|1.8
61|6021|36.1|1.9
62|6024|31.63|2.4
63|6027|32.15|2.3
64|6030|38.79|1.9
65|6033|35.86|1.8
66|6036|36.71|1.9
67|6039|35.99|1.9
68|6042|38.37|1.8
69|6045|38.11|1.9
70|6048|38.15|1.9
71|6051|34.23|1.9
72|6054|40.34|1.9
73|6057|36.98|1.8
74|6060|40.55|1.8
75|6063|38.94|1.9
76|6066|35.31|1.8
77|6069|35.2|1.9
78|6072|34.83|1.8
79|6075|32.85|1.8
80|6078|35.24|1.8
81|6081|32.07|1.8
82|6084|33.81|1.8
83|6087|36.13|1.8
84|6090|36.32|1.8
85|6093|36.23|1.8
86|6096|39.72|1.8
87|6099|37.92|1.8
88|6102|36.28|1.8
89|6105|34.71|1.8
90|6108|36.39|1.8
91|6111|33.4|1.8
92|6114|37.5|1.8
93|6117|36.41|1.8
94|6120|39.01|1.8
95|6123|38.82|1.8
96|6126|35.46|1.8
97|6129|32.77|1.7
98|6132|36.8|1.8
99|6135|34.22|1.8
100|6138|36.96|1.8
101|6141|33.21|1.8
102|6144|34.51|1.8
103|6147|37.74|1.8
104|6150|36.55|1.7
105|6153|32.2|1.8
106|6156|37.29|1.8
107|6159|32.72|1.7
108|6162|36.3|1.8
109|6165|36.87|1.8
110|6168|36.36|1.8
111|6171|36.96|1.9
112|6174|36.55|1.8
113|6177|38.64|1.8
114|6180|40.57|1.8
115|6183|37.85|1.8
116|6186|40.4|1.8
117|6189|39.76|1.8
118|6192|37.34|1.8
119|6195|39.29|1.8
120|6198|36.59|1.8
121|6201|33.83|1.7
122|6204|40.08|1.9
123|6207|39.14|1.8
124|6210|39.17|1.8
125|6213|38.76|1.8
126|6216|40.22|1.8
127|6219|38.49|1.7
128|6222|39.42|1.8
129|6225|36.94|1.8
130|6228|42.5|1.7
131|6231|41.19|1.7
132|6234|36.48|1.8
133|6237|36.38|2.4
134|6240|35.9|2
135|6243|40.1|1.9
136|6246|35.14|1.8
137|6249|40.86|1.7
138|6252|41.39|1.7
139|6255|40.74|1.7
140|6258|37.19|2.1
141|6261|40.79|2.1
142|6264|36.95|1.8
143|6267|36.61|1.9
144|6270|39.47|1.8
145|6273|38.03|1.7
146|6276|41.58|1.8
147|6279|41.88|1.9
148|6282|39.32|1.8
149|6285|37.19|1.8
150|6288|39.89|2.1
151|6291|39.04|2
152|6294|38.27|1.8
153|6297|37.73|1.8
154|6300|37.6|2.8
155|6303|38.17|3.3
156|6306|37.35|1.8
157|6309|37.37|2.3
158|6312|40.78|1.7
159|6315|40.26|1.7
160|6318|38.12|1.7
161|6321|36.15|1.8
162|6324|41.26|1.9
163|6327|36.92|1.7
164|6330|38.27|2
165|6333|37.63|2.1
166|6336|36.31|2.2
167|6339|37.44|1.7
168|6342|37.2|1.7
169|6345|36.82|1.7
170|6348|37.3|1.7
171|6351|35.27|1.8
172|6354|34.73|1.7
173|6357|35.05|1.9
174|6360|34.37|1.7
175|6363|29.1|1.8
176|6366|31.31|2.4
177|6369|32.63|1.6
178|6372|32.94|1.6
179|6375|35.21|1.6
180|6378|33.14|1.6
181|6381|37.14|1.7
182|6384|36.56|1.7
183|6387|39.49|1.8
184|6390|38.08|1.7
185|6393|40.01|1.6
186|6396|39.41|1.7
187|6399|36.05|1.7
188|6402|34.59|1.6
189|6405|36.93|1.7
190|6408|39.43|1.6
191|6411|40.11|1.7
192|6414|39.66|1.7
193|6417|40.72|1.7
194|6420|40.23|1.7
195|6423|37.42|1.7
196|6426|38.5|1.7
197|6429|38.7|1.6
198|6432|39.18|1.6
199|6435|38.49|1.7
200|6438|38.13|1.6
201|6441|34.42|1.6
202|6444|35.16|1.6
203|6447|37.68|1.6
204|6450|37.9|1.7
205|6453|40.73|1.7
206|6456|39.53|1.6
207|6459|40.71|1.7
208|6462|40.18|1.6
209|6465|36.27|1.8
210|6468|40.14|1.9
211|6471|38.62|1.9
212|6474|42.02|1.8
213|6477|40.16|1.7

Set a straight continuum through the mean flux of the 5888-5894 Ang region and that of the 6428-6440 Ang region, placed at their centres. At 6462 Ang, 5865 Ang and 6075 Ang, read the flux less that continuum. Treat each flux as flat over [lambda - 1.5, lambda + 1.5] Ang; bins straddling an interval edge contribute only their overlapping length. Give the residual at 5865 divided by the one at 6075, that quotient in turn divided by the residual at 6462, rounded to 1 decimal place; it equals 0.3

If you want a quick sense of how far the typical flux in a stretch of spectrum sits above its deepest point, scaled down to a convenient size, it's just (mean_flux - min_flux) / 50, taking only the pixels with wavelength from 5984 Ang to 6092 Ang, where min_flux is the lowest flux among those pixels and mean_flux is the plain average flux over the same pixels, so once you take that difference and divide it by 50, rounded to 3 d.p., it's 0.093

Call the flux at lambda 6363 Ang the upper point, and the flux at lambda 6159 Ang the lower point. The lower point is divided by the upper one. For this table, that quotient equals 1.12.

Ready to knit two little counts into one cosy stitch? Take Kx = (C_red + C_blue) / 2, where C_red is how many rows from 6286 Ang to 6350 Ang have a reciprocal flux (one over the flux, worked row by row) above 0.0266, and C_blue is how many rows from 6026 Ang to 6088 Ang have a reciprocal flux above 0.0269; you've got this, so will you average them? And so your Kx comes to 11.5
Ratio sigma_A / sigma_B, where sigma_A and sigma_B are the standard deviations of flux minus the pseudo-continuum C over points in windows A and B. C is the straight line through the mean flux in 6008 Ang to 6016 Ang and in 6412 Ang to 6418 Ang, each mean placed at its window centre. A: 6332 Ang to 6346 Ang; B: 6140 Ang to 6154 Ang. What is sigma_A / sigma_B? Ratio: 0.2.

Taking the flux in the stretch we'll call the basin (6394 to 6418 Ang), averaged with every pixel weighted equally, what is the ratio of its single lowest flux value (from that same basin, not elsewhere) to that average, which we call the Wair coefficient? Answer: 0.902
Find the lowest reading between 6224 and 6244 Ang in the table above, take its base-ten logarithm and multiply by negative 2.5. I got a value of -3.89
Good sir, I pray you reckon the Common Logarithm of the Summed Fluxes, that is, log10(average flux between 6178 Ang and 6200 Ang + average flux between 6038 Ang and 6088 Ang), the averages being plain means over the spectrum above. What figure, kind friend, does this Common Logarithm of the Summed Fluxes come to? 1.88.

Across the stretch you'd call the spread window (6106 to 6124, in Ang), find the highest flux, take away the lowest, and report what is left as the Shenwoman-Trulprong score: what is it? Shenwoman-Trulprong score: 5.6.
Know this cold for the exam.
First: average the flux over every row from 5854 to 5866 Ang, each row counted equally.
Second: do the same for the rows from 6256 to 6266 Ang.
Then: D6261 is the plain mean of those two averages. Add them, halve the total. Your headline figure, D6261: 36.1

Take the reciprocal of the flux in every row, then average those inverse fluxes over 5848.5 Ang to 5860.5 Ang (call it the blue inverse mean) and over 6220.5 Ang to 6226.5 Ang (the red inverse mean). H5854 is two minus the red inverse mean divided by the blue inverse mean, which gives 1.13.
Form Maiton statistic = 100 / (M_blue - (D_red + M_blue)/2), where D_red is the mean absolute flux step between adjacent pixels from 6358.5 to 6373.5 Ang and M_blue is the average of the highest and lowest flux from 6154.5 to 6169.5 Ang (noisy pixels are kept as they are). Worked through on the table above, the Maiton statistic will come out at 6.11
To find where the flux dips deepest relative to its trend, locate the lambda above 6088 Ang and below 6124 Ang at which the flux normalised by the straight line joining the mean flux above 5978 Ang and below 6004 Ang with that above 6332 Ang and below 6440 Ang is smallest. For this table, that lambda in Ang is 6111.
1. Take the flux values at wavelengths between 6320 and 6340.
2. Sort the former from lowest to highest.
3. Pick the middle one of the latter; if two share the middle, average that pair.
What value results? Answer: 37.4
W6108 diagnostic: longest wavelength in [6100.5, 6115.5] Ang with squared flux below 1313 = 6111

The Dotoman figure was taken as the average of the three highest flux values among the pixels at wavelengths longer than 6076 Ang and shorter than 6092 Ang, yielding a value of 36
